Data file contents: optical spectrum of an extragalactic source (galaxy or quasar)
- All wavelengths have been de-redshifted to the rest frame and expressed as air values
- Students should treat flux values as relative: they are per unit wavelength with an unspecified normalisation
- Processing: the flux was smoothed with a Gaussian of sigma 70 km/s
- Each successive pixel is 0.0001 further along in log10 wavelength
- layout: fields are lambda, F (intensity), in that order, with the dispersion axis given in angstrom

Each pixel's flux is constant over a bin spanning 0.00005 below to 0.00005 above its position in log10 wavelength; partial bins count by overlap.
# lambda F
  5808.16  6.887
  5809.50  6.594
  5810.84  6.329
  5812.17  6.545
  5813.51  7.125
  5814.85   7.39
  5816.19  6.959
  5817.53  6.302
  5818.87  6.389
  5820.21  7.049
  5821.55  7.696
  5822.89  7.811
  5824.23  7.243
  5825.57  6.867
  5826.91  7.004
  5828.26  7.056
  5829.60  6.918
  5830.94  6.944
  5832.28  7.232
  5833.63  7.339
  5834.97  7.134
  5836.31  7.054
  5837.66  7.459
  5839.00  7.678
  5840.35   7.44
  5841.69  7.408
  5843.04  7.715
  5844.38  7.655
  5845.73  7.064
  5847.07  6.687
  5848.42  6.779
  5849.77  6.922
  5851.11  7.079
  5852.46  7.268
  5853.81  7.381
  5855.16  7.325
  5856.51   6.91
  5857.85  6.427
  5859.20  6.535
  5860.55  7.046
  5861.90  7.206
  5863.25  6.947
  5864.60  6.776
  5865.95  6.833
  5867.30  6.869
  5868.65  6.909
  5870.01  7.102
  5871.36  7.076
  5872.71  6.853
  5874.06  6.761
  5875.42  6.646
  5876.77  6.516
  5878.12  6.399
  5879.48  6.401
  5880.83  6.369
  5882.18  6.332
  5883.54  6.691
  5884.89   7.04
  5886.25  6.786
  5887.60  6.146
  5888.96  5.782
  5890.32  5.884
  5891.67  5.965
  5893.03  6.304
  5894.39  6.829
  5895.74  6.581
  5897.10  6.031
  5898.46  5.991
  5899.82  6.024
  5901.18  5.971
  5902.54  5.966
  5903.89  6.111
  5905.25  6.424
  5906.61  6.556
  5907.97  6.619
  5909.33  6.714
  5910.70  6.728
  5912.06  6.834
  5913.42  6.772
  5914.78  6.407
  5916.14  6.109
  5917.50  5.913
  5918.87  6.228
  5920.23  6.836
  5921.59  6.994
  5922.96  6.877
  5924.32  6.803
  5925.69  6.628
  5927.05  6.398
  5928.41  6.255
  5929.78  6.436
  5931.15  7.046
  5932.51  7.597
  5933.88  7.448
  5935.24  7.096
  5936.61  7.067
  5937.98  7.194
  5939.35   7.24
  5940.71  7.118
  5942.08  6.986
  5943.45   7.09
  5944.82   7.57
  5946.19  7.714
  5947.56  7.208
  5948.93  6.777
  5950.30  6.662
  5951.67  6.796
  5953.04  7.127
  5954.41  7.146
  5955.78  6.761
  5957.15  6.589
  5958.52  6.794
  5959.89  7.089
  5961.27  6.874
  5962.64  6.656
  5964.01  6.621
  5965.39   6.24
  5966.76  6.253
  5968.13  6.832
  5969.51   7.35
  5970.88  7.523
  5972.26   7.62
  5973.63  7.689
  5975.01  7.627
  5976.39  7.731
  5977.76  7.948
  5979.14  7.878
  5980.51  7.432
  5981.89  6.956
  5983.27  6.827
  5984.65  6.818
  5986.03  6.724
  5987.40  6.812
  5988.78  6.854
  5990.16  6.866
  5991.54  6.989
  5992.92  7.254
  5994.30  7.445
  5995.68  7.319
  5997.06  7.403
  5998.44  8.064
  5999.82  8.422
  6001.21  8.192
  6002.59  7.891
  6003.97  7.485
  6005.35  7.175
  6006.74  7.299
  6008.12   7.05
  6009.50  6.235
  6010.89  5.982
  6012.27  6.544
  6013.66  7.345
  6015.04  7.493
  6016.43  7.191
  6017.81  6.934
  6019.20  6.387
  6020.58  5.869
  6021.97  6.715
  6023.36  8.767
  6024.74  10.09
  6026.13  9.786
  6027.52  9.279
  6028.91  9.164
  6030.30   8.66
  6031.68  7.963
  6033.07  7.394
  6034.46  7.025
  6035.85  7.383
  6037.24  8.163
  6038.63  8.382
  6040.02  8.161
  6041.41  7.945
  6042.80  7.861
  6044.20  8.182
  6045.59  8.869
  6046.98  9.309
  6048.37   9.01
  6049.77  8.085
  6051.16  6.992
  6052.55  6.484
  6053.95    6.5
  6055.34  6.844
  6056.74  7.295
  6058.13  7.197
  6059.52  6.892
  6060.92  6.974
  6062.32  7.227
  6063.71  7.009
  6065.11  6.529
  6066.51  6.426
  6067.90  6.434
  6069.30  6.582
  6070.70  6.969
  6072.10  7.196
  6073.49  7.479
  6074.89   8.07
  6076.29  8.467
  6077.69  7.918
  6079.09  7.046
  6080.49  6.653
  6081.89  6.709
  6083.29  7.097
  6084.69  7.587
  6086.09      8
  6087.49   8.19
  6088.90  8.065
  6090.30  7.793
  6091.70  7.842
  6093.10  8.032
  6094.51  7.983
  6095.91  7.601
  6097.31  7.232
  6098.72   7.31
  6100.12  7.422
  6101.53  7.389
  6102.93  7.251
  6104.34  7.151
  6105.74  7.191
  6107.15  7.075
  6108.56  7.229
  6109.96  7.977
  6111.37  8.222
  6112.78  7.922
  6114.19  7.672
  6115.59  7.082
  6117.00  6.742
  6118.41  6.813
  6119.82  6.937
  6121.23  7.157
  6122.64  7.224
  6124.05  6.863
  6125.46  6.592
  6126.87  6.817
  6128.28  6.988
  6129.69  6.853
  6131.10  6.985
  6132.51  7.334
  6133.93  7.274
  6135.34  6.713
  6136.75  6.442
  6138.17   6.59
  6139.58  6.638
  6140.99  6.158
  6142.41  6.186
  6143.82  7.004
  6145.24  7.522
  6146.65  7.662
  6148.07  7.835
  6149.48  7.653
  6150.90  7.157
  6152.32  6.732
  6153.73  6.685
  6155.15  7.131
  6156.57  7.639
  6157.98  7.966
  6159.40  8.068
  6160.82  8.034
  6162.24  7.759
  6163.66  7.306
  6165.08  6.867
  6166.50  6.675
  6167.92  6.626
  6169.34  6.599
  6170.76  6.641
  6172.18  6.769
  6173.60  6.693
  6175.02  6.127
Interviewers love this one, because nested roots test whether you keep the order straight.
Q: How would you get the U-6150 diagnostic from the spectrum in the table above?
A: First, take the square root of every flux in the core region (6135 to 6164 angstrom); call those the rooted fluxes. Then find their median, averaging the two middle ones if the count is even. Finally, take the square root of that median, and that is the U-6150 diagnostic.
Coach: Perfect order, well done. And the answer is 1.64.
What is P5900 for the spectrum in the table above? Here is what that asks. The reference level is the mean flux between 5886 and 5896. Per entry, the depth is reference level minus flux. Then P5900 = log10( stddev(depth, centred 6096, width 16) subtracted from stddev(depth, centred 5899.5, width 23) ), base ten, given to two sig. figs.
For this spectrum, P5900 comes -1.6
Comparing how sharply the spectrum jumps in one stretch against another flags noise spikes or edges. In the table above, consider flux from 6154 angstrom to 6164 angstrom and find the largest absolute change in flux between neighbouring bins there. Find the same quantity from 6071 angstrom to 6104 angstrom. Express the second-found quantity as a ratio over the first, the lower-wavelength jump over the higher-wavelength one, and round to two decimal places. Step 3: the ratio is 1.72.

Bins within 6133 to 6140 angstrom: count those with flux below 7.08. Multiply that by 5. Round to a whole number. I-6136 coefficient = 20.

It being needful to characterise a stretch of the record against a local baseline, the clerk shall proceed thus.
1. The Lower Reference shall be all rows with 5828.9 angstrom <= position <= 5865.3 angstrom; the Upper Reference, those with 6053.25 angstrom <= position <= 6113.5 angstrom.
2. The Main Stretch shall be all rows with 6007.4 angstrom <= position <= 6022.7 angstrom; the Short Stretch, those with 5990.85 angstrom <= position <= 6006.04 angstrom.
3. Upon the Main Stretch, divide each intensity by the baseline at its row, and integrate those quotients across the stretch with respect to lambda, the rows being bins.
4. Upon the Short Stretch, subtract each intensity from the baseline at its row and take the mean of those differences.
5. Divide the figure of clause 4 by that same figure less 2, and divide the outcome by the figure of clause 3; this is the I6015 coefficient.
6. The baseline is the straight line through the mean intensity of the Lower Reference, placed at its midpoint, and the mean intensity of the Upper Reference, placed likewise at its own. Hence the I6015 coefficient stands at 0.010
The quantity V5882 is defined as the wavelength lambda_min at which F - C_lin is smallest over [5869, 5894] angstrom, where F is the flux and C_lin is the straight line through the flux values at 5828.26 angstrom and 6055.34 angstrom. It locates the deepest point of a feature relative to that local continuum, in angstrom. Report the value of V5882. 5888.96 angstrom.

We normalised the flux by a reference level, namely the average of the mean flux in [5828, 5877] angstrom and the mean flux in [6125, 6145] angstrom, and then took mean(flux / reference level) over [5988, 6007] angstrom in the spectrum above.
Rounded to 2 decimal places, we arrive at 1.08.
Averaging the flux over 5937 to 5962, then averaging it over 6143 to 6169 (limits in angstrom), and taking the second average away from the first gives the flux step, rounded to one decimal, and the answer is -0.3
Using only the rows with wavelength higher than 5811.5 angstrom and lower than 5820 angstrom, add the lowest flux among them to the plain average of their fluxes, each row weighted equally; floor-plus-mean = 13.1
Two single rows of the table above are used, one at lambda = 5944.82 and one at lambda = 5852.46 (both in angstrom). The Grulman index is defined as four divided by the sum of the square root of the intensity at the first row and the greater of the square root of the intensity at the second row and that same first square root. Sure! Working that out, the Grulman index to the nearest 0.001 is 0.727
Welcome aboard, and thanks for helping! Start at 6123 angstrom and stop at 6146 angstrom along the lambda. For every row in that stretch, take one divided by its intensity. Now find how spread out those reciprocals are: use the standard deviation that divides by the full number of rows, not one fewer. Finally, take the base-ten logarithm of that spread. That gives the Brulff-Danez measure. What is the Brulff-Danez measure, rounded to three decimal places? -2.095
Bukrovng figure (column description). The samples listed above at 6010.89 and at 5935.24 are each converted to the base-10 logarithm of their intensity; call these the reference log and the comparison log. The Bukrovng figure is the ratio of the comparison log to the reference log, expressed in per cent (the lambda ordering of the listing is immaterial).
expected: 110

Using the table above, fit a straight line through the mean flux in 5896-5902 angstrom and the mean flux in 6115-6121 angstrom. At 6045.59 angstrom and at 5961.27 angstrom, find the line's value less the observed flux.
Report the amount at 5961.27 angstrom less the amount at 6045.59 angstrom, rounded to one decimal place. 1.7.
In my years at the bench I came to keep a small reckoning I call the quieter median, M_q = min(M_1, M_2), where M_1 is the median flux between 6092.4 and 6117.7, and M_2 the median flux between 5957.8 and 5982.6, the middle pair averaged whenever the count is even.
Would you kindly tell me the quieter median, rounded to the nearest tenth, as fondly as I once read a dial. 7.2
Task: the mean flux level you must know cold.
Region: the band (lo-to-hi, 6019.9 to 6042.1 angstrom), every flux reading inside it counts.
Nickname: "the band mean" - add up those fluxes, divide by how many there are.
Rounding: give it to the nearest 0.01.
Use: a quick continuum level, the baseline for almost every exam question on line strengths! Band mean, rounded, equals 8.17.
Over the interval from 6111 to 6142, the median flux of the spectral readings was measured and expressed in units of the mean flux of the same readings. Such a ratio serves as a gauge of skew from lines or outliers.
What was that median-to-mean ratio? 0.99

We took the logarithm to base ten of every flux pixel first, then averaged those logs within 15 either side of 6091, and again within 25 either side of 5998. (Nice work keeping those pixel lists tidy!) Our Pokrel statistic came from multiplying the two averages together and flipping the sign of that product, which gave -0.750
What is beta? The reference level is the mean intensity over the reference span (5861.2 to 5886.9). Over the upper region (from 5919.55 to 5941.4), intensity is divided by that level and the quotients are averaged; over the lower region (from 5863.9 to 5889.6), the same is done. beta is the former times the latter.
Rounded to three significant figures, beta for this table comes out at 1.01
